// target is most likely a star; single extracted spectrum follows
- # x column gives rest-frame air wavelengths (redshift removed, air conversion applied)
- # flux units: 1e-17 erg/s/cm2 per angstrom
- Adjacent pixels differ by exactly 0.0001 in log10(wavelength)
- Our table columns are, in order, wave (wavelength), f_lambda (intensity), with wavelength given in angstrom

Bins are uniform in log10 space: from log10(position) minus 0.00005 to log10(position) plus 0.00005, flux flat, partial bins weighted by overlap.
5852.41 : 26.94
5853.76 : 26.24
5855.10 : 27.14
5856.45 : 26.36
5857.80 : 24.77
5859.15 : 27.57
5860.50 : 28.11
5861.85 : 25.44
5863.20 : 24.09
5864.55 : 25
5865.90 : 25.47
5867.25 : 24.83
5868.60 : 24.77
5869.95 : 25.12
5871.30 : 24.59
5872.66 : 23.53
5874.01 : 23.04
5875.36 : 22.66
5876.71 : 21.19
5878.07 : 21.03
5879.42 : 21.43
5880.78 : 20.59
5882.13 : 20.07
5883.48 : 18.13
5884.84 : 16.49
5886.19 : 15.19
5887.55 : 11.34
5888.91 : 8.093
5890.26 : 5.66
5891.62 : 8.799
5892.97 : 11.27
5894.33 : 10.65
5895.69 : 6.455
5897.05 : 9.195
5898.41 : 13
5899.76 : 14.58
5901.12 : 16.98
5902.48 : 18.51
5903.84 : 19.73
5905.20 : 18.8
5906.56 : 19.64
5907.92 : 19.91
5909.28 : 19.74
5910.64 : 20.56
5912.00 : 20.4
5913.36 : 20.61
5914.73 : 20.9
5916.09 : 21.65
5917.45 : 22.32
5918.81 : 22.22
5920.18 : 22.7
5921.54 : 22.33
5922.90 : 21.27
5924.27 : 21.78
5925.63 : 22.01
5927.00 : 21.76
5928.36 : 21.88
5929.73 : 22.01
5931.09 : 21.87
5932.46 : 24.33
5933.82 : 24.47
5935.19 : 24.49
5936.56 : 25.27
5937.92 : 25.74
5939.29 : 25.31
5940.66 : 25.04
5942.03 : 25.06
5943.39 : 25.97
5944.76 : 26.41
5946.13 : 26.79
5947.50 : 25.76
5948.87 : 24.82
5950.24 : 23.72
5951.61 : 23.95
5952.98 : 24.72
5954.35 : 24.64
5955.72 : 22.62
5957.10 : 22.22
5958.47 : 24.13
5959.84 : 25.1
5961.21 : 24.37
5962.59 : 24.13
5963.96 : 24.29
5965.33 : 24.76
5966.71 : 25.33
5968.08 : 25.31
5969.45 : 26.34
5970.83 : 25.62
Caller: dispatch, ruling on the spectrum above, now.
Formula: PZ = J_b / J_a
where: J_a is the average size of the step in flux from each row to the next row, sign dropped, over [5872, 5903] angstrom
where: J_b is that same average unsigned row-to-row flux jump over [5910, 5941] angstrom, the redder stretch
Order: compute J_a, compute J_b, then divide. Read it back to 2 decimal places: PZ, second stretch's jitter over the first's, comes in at 0.24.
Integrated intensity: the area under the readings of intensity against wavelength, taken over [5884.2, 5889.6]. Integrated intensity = 69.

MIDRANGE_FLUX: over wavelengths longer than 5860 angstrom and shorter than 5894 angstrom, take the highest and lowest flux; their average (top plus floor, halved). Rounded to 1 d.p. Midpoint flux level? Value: 16.9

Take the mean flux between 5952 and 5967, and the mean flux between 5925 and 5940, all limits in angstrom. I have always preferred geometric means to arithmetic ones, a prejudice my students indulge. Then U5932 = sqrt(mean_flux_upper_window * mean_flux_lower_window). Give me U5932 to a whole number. 24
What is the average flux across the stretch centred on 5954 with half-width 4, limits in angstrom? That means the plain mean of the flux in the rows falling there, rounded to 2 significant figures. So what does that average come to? 24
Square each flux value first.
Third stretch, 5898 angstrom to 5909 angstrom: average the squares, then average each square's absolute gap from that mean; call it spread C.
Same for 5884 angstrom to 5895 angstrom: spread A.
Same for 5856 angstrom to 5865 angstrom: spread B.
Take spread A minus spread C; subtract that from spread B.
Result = 75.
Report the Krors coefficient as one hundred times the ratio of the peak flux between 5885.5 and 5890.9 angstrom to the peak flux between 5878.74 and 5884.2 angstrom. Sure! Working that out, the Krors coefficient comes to 71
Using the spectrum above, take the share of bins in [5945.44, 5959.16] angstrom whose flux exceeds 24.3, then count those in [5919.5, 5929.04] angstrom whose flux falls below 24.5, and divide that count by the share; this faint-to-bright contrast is 14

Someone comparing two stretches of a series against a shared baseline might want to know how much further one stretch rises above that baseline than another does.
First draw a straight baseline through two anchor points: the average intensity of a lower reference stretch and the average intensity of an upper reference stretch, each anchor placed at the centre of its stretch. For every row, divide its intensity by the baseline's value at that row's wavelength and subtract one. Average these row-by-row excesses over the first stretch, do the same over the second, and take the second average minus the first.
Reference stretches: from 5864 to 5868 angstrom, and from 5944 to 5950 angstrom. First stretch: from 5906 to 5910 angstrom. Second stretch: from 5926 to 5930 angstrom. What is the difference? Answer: 0.08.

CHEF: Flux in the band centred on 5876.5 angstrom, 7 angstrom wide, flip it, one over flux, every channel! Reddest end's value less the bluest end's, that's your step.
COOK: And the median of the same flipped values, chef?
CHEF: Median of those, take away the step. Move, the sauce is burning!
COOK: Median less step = 0.043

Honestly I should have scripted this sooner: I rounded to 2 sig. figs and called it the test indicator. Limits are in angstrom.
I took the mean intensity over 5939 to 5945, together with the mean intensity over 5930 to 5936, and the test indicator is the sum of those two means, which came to 49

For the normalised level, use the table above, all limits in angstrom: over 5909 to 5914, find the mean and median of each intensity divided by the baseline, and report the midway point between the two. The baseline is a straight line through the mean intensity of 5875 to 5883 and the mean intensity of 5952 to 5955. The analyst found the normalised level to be 0.90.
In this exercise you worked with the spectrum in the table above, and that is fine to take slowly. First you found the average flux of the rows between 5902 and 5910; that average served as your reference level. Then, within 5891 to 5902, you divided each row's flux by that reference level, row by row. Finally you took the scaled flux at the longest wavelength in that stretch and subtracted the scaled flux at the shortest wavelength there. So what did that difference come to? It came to 0.42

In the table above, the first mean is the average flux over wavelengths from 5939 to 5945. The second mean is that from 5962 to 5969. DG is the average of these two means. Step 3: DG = 25.2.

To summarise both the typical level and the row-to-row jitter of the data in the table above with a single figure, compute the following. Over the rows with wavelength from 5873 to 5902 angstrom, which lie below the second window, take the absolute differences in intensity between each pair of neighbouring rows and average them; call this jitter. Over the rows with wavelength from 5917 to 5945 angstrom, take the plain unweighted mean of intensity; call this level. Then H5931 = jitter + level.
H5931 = 25.5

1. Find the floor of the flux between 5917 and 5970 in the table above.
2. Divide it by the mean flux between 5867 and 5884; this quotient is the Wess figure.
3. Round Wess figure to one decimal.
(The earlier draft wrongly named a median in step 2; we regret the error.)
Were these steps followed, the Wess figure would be 1.0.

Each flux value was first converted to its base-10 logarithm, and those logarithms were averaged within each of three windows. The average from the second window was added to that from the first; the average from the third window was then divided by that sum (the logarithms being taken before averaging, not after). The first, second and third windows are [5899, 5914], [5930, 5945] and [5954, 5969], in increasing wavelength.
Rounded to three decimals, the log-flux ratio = 0.518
